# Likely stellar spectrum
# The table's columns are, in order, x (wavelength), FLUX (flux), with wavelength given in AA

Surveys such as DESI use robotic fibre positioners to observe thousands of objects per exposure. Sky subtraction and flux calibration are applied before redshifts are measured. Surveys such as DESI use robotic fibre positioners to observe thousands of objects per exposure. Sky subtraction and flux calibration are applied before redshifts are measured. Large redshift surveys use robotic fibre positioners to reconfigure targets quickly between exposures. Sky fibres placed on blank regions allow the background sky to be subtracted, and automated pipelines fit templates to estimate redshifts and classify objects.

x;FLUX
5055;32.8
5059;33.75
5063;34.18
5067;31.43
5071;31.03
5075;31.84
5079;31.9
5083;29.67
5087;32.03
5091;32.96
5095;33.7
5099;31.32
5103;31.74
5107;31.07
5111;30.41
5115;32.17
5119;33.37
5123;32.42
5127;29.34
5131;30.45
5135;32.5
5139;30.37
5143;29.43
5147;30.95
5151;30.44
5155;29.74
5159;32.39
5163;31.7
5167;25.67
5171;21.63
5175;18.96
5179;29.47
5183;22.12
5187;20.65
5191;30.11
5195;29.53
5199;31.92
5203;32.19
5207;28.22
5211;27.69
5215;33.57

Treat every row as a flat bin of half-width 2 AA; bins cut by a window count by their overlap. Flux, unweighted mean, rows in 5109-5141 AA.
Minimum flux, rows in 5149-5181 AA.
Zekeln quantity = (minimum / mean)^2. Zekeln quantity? 0.4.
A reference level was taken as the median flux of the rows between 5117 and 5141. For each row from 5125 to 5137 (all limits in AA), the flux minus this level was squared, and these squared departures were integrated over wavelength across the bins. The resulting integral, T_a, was 26.0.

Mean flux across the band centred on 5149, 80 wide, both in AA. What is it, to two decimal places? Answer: 28.71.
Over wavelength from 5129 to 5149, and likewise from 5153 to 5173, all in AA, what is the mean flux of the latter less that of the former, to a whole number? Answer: -3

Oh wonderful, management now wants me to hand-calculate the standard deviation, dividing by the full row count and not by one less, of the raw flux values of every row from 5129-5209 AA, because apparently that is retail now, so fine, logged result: 4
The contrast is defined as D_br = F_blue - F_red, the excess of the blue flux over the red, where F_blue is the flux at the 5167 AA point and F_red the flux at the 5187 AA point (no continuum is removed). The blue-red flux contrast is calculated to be 5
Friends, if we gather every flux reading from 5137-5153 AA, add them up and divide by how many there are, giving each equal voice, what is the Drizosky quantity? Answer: 30.3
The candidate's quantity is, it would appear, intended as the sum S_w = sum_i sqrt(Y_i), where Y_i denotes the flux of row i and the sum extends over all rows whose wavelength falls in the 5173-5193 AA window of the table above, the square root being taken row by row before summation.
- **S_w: 24.5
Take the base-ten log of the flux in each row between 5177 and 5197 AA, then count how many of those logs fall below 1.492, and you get 5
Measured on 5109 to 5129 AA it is 2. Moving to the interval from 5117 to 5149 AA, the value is 5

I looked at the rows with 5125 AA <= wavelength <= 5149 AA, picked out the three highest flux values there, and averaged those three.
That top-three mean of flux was 31.3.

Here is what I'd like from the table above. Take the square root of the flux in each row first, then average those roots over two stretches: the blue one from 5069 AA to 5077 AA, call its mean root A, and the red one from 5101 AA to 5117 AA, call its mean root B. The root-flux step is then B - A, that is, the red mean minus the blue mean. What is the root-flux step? 0.0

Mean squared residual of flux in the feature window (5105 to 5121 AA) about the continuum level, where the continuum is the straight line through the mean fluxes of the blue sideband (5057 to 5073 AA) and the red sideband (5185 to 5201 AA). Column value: 2.3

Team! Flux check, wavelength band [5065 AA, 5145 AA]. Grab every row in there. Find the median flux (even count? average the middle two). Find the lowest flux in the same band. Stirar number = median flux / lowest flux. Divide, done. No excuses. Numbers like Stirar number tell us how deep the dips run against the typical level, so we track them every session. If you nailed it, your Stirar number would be 1.08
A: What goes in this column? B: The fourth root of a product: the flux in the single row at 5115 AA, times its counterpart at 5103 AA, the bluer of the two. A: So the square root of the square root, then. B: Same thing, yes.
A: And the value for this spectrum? 5.65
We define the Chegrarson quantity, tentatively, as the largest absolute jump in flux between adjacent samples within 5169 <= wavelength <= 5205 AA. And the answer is 10.5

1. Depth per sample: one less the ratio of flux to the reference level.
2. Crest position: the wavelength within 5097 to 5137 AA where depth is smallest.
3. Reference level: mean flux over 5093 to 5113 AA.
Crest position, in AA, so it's 5119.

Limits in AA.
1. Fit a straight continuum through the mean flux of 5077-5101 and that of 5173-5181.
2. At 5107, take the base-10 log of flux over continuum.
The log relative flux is 0.010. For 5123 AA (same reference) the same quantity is 0.049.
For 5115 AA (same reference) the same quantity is 0.035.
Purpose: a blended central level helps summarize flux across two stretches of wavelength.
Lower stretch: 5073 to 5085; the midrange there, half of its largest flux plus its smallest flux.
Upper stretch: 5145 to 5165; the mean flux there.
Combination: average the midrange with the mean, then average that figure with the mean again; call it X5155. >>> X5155 31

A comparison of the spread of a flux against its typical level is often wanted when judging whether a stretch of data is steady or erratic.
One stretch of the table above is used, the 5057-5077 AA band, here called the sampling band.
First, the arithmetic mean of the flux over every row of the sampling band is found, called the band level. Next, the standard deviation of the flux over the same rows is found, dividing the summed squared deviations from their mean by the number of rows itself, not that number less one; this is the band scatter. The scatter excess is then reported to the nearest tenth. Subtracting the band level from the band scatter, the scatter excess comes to -31.2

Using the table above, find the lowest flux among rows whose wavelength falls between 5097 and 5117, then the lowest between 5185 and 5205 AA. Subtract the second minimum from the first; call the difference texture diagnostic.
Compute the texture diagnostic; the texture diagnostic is 10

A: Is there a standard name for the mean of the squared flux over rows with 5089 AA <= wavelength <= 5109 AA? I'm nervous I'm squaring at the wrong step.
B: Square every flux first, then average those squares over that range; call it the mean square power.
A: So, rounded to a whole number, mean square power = 1035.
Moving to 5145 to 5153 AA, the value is 942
